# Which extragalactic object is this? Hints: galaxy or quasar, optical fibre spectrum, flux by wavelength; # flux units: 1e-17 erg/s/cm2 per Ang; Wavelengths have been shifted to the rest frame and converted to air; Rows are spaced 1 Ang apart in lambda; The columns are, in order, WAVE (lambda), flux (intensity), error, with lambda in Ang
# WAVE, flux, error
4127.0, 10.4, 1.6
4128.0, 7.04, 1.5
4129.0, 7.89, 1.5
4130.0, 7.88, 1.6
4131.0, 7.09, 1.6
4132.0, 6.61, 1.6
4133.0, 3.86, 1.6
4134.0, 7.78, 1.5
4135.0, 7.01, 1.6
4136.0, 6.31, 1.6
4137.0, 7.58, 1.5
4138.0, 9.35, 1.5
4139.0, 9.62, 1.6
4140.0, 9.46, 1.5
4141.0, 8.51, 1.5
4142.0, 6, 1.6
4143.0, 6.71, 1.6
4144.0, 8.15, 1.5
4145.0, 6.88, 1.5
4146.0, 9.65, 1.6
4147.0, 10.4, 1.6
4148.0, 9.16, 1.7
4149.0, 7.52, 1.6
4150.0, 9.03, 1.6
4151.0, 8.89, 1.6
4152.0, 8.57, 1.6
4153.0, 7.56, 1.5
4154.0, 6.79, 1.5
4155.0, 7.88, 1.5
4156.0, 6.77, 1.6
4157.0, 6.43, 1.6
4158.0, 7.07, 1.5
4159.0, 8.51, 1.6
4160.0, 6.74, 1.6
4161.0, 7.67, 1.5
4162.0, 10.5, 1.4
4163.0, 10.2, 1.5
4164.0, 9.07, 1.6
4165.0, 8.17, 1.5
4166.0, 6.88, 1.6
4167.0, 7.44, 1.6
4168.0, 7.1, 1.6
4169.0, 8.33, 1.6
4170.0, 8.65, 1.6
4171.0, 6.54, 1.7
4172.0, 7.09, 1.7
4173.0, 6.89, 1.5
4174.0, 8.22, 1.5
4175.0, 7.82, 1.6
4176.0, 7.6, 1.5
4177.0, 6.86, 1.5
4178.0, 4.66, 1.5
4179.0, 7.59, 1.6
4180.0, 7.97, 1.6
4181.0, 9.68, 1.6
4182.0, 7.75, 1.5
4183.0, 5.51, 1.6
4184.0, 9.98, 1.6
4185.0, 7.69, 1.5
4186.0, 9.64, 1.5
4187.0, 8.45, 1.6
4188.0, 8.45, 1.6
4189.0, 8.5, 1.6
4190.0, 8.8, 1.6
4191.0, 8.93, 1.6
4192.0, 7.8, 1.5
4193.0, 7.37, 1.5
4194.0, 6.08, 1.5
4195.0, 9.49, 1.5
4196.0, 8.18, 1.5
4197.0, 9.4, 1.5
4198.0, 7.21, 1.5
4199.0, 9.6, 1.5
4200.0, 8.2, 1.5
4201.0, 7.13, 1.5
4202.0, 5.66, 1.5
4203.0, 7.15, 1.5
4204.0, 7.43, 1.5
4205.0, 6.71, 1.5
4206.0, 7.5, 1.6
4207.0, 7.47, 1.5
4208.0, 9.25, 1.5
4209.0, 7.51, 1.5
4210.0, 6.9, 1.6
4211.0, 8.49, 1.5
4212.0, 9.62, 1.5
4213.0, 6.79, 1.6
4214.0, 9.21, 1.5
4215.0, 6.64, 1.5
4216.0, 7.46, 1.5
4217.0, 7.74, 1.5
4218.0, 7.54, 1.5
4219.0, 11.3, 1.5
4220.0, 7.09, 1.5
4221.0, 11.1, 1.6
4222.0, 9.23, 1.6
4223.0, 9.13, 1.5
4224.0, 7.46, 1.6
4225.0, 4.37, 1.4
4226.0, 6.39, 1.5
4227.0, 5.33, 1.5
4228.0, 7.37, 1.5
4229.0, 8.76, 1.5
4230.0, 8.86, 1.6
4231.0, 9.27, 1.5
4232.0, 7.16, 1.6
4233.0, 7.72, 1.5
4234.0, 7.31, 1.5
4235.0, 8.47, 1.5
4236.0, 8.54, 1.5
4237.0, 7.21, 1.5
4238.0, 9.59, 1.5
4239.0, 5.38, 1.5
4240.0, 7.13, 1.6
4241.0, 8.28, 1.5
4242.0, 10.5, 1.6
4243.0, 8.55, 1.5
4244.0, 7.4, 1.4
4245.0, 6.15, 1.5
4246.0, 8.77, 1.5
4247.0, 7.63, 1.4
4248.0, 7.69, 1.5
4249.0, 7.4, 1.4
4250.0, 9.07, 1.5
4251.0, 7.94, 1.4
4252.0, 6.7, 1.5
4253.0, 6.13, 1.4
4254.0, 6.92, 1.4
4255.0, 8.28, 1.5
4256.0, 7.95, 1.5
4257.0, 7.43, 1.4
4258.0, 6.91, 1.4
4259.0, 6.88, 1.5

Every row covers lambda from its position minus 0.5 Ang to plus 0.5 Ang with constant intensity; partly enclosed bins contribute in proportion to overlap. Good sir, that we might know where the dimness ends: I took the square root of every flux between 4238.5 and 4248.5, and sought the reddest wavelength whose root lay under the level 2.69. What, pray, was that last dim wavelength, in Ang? 4245.0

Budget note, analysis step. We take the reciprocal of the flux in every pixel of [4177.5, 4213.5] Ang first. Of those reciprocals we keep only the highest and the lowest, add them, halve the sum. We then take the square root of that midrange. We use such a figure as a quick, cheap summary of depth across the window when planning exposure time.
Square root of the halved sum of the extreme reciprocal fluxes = 0.40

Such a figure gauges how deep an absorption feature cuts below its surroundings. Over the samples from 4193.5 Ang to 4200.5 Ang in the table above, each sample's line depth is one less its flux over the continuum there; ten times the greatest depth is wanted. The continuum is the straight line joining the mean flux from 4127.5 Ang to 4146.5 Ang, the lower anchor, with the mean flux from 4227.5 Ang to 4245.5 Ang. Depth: 2.2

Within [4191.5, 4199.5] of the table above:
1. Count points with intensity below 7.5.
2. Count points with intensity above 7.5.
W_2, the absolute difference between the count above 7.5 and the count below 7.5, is 2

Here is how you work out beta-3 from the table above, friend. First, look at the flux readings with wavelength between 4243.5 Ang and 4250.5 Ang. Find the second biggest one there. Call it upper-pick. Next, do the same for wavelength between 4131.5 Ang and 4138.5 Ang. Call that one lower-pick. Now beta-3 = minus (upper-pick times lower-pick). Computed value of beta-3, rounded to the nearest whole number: -68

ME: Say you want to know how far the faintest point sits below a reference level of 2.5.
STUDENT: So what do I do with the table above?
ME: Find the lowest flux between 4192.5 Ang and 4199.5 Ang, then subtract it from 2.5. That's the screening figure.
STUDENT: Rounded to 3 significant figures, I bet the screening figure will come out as -3.58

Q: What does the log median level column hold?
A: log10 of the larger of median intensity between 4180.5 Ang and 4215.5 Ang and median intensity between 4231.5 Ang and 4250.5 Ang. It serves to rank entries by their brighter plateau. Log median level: 0.89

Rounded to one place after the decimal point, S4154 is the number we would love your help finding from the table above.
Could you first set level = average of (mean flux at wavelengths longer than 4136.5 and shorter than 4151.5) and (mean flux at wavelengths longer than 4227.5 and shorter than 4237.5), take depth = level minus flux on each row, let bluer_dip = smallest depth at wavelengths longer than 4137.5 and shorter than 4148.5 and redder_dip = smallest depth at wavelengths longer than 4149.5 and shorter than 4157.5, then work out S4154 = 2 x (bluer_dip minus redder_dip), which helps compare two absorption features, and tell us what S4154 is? -2.7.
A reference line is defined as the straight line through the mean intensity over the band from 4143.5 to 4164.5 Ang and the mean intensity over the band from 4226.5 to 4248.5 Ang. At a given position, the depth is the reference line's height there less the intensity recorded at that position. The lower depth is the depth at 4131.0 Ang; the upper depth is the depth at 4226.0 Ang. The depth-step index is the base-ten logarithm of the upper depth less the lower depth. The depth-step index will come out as -0.60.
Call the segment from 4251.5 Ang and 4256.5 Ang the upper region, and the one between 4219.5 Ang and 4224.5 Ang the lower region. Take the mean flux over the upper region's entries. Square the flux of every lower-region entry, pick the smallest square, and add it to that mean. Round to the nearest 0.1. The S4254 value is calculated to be 57.5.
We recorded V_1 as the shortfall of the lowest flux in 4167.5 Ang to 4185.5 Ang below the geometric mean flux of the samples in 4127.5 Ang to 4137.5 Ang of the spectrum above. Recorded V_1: 2.1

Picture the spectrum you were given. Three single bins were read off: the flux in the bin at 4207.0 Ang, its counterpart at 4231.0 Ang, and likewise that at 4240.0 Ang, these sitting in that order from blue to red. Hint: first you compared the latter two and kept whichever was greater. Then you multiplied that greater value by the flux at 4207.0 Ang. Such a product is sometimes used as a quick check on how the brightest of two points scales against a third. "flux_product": 69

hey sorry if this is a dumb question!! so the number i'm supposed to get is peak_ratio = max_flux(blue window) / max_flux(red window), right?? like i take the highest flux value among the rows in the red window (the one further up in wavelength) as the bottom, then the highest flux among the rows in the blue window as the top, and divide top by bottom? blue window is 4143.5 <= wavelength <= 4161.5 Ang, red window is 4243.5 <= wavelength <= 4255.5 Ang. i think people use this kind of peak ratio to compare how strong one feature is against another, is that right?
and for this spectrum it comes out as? 1.15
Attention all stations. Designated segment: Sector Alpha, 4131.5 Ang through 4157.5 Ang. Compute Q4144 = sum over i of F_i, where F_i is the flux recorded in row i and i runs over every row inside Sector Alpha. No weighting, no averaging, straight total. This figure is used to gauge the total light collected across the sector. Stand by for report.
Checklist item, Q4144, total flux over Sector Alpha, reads 202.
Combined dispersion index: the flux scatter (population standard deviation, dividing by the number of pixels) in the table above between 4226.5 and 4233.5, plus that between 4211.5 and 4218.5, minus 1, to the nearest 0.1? 1.3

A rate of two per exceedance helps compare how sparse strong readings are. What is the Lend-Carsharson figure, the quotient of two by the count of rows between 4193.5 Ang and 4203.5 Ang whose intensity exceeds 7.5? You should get 0.40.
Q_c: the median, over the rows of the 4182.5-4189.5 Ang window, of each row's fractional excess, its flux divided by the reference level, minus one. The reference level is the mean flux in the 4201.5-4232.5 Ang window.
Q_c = 0.08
